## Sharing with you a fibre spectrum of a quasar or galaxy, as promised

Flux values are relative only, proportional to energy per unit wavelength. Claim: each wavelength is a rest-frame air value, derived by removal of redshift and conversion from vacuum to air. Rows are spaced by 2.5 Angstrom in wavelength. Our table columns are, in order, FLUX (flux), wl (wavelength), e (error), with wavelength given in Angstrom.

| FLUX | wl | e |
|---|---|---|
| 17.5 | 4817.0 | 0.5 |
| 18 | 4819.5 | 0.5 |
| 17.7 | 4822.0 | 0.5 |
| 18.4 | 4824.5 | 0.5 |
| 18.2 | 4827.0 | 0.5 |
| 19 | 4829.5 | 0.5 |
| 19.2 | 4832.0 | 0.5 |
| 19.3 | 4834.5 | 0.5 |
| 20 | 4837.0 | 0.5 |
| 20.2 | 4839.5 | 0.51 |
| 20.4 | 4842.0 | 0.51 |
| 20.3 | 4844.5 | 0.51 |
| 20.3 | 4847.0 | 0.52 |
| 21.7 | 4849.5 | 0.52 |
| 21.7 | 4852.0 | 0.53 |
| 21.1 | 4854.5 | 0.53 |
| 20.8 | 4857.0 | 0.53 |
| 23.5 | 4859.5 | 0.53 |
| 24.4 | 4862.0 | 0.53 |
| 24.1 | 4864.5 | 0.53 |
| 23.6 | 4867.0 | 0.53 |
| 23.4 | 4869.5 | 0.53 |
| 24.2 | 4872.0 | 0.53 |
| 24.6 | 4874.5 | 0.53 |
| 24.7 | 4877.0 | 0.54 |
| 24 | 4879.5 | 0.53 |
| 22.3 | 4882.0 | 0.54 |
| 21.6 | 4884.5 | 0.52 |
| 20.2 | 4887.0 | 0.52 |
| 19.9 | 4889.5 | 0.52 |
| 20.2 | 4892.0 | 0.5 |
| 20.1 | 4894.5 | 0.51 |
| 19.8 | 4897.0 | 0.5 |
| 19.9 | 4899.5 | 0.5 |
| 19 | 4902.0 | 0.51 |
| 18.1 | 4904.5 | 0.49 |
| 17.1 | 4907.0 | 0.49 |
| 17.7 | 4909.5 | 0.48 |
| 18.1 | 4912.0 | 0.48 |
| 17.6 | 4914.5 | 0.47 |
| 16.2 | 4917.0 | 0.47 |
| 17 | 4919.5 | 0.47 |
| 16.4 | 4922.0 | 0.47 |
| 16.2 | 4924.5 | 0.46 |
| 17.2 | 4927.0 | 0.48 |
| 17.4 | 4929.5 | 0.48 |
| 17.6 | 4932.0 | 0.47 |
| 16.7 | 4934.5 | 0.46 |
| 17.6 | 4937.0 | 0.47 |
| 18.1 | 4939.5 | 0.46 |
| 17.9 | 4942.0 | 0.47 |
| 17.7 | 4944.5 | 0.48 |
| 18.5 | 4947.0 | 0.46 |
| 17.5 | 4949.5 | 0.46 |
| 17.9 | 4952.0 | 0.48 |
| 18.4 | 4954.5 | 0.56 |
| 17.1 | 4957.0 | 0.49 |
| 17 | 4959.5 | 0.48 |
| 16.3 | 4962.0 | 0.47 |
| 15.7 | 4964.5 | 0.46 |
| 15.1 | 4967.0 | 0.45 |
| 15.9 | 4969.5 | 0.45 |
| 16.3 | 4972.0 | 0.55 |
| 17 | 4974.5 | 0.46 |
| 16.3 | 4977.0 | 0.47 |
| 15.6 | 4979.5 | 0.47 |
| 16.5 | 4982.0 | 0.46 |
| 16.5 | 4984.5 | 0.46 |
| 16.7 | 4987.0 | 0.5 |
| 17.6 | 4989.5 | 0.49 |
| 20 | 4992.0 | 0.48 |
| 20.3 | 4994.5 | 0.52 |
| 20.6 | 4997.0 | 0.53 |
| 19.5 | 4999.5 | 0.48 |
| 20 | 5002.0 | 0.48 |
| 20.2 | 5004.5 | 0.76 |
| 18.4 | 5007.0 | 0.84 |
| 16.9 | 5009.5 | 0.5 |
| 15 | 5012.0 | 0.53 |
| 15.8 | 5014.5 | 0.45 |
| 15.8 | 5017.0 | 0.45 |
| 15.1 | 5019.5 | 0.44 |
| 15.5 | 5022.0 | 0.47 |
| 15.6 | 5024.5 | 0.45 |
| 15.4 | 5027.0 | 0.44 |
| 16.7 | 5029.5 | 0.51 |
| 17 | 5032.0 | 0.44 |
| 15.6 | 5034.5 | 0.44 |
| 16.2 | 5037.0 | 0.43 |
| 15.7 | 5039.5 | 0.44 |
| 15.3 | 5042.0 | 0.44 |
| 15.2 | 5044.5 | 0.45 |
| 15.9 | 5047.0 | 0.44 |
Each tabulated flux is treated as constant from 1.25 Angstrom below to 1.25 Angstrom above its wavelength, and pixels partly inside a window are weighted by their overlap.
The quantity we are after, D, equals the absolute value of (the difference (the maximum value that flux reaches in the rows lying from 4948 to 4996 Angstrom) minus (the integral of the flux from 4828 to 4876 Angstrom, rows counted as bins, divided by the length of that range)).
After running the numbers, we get 1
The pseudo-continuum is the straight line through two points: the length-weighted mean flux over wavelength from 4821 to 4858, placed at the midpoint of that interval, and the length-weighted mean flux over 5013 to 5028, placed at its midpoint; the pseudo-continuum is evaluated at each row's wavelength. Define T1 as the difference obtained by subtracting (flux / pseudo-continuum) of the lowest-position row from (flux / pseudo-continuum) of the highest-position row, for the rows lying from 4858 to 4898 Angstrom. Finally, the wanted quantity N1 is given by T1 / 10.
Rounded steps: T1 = -0.14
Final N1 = -0.014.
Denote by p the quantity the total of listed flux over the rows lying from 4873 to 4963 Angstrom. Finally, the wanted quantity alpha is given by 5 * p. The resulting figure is 3368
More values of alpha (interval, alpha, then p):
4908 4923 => 515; 103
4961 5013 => 1832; 366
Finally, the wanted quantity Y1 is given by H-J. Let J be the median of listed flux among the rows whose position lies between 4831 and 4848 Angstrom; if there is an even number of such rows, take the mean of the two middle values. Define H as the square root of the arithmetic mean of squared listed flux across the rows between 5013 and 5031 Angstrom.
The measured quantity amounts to -4.5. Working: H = 15.7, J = 20.2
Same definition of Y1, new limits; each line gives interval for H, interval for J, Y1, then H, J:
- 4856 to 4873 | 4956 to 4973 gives 7.2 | 23.5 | 16.3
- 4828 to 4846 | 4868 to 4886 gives -4.2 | 19.8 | 24.0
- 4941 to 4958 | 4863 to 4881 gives -6.2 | 17.9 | 24.1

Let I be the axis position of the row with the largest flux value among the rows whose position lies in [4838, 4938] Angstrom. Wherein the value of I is 4877.0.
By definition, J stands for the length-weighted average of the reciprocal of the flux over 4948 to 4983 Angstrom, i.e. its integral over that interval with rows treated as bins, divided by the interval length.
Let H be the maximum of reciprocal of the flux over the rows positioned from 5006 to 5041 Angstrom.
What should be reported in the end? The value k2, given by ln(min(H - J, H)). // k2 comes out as -5.1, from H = 0.067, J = 0.0603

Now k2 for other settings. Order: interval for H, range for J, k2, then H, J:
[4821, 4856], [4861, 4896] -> -4.4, 0.056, 0.0445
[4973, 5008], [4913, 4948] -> -5.1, 0.064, 0.0579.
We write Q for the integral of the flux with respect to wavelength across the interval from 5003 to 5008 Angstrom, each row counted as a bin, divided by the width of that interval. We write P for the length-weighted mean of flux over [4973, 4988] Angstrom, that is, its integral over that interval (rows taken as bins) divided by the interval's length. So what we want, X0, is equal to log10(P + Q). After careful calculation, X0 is 1.55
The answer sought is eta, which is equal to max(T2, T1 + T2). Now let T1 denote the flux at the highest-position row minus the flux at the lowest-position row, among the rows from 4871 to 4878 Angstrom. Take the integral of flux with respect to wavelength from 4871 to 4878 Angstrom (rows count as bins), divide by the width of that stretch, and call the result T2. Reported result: 25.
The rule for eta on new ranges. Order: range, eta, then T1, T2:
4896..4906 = 19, -1.7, 19.1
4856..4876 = 27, 3.8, 23.6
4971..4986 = 17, 0.2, 16.4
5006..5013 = 17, -3.4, 16.8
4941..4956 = 18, 0.5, 18.0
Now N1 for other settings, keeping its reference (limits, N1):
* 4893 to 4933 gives -0.009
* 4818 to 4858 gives 0.018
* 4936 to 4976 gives 0.002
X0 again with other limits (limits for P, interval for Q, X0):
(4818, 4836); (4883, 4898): 1.59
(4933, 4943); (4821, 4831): 1.56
